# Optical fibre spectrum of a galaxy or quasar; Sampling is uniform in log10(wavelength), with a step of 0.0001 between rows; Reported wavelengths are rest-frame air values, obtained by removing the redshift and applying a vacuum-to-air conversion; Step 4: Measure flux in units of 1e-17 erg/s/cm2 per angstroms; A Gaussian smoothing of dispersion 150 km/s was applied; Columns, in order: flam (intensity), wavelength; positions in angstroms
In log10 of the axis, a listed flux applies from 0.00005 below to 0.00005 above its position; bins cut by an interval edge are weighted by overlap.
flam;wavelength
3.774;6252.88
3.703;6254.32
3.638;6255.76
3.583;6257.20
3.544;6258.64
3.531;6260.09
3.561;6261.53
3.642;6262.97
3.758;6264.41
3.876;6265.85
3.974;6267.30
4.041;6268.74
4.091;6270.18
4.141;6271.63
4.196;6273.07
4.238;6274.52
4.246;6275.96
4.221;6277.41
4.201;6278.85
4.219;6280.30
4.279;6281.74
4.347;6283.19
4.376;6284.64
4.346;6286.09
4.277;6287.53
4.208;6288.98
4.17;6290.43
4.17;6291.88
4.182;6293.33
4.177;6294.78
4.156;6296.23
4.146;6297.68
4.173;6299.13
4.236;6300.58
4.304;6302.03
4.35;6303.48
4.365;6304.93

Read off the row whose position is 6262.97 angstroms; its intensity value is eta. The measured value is 3.642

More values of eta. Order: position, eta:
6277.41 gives 4.221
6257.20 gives 3.583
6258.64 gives 3.544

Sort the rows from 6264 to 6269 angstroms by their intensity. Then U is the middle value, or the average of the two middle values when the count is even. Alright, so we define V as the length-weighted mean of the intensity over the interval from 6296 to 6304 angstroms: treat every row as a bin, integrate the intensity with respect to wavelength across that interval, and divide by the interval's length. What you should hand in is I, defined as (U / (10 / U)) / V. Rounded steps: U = 3.9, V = 4.23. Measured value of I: 0.36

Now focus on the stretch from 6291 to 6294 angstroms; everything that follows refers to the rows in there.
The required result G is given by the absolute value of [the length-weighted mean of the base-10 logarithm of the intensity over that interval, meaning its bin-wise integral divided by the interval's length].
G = 0.620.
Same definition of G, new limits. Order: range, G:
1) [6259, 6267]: 0.565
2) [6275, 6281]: 0.626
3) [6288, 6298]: 0.620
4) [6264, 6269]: 0.592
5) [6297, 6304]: 0.627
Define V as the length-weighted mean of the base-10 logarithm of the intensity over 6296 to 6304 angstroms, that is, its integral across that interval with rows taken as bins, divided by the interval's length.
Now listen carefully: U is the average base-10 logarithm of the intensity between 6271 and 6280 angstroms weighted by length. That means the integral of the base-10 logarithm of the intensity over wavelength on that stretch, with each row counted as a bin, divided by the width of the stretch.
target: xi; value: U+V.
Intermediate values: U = 0.624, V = 0.626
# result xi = 1.25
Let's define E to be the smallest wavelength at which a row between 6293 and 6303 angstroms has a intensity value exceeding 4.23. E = 6300.58 angstroms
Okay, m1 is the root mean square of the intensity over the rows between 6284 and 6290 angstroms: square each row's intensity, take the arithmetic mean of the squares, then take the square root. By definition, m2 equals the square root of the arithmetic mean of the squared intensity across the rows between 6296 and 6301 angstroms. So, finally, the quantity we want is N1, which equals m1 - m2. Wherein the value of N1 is 0.1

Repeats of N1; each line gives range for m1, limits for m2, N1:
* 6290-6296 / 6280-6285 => -0.1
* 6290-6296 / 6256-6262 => 0.6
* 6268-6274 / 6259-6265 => 0.5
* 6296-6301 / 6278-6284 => -0.1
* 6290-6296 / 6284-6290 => -0.1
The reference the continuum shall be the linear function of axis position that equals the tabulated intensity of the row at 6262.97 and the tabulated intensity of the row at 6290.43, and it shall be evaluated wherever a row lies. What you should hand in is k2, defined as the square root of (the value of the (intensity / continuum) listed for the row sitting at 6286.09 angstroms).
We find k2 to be 1.03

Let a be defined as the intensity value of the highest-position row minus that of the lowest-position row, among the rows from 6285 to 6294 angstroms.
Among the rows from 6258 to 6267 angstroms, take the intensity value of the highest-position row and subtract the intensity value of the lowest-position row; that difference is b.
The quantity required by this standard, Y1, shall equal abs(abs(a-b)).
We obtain 0.50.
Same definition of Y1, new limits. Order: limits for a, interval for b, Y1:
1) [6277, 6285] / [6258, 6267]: 0.18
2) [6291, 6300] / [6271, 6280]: 0.06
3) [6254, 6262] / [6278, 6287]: 0.29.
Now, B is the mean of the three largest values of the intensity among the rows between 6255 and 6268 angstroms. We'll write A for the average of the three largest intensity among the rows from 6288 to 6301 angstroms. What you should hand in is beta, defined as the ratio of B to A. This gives 0.92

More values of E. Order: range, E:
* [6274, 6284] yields 6274.52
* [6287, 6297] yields 6287.53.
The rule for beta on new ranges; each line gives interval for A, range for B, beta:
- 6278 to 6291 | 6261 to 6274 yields 0.95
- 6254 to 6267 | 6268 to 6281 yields 1.12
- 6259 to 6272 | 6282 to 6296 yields 1.06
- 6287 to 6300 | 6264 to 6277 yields 1.00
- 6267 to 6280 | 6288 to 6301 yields 0.99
